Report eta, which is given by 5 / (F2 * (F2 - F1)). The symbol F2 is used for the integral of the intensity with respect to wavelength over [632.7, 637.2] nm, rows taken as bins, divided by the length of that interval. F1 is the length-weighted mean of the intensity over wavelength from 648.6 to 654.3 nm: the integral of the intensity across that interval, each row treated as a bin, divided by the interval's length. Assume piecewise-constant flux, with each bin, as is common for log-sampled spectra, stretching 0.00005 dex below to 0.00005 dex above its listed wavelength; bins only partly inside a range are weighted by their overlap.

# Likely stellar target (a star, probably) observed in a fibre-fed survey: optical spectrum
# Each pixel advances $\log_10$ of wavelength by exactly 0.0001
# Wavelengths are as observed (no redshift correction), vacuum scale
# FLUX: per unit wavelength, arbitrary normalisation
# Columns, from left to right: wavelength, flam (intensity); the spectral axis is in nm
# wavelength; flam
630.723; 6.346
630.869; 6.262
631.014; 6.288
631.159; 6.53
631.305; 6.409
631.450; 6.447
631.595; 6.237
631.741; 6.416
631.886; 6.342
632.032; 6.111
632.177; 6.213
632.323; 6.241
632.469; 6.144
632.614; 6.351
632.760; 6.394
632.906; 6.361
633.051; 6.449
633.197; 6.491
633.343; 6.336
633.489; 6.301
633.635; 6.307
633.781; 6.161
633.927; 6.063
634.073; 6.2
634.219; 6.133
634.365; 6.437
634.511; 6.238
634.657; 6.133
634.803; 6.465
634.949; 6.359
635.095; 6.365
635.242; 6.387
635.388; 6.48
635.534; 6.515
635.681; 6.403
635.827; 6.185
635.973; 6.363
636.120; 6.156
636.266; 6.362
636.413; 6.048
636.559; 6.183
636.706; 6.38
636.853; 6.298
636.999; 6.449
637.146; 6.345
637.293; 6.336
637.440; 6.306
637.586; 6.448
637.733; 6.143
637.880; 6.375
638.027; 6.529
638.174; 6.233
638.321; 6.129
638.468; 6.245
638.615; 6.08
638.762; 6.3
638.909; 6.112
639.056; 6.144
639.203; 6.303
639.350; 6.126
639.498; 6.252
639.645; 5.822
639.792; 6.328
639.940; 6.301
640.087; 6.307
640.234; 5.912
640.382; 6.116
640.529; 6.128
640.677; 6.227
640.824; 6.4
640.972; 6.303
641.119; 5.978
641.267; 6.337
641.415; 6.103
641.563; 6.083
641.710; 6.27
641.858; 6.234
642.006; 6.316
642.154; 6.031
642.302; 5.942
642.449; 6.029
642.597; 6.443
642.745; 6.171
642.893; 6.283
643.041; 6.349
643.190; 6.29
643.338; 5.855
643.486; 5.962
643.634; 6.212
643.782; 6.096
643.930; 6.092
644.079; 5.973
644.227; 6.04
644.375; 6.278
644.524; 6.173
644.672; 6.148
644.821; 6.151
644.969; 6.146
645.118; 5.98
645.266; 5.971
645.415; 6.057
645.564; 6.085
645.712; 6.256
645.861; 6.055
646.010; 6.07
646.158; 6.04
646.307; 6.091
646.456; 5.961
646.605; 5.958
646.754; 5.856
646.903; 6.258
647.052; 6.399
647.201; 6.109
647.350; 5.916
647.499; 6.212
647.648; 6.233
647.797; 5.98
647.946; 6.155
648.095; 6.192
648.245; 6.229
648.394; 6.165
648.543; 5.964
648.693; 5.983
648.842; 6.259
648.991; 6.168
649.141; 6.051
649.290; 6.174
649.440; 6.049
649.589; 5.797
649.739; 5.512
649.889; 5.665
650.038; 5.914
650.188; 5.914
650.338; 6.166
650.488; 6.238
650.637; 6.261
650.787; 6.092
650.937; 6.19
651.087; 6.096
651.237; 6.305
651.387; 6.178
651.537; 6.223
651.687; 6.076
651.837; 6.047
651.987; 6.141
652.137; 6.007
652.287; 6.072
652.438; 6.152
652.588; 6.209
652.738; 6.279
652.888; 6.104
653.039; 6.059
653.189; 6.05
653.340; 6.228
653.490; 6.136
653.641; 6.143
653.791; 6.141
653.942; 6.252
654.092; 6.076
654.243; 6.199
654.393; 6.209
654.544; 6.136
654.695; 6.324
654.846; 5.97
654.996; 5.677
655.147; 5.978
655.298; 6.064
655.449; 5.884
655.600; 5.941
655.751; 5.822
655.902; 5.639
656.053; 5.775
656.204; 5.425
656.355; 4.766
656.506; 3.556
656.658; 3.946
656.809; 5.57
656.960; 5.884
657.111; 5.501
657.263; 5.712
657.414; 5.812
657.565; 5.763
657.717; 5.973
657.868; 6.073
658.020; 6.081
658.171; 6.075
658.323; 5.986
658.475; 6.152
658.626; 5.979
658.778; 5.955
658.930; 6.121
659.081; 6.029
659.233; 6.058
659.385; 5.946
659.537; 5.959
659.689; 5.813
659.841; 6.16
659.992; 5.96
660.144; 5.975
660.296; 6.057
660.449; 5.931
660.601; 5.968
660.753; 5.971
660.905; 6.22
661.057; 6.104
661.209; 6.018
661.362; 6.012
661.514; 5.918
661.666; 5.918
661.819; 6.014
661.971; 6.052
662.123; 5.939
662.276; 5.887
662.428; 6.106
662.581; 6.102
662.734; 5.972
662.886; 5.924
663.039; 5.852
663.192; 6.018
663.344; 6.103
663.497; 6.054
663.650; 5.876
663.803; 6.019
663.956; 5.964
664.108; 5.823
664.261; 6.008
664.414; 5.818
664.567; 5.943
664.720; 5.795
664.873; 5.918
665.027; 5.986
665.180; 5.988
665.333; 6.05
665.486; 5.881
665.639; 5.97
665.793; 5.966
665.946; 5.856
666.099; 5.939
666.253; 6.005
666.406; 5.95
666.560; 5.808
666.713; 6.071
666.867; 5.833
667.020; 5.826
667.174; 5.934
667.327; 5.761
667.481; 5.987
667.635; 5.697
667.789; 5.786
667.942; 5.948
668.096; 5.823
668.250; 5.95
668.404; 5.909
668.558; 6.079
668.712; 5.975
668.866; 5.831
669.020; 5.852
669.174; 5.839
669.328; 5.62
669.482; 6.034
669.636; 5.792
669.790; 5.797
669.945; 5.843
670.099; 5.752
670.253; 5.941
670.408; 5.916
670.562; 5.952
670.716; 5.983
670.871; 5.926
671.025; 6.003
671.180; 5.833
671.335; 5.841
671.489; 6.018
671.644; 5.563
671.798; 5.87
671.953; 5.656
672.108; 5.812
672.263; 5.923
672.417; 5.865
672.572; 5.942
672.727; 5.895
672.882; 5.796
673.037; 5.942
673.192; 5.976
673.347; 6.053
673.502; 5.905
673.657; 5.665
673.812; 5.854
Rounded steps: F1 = 6.09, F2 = 6.31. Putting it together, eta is 4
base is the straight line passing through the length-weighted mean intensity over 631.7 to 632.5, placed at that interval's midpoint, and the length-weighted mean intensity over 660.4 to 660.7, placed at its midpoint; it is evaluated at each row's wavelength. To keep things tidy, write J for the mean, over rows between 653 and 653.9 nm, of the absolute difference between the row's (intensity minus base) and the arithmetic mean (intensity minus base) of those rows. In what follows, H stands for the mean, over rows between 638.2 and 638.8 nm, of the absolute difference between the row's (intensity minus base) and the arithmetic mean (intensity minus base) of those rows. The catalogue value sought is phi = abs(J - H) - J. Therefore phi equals -0.015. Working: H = 0.085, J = 0.05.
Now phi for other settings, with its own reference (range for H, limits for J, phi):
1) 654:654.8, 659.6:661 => -0.067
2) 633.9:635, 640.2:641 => -0.127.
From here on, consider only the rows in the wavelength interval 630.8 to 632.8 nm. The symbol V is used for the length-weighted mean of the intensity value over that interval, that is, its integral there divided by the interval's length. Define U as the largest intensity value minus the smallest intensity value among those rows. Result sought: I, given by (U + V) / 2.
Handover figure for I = 3.37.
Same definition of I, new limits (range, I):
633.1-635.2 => 3.36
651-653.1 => 3.22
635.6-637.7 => 3.35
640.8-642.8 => 3.34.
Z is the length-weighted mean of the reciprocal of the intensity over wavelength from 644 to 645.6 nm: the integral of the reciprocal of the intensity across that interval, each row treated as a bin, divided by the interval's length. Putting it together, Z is 0.164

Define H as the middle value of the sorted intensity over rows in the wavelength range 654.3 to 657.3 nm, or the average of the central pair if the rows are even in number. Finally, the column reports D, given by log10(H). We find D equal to 0.763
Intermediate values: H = 5.8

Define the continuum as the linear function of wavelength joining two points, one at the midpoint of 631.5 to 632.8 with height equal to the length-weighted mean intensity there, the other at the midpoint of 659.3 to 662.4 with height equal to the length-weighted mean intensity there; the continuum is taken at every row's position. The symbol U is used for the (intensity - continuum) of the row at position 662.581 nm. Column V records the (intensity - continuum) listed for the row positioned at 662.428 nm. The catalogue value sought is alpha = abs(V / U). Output 1.0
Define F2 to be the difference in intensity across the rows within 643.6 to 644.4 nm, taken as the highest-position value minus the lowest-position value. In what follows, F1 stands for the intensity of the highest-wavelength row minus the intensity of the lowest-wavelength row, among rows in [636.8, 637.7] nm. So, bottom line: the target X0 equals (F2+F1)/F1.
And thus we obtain 1.4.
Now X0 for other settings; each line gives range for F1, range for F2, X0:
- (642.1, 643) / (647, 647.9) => -0.7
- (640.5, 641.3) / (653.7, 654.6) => 1.0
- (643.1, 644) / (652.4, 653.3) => 1.5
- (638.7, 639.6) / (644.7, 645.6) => 2.4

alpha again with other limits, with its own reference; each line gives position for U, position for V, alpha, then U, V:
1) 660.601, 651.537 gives 4.9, -0.03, 0.14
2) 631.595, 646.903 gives 3.2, -0.04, 0.13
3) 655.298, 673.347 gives 11.0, 0.02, 0.18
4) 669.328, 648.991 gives 0.2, -0.29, 0.06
